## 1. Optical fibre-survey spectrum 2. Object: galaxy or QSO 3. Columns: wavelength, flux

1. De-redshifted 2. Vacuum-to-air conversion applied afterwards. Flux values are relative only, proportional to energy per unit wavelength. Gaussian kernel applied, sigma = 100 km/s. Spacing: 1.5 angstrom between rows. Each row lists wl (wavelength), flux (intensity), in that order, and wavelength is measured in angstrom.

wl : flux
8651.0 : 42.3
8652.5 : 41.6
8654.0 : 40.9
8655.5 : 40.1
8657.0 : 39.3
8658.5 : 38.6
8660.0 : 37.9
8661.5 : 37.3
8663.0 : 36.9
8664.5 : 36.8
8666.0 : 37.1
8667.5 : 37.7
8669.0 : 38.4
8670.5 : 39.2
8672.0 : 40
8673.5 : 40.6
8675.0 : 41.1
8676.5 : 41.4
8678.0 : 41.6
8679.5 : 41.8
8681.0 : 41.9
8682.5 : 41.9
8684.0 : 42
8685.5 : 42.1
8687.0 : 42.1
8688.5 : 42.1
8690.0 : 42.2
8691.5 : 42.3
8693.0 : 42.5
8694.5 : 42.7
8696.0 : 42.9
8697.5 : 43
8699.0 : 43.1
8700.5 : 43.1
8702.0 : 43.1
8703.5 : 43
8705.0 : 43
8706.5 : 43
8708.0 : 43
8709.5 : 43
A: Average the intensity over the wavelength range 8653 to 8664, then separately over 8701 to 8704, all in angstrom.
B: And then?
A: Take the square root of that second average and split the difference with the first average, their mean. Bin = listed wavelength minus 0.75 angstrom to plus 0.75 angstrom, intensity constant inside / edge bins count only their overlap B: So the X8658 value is 22.6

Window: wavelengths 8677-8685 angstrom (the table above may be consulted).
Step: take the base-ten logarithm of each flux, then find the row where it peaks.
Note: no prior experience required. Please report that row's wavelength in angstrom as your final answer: 8684.0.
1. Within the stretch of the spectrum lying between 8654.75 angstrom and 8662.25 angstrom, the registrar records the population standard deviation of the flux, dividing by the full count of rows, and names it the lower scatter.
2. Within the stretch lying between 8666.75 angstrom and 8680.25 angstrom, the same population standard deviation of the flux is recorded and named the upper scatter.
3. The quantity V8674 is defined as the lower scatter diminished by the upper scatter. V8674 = -0.40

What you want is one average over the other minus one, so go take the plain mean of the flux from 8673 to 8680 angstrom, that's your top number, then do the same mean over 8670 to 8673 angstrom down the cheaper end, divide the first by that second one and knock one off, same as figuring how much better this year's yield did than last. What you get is 0.04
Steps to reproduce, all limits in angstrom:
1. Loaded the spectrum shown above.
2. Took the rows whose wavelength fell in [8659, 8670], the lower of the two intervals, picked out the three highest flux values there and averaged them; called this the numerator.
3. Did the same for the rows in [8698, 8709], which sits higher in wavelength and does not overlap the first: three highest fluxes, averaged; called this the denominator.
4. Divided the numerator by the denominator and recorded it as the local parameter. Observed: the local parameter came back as 0.882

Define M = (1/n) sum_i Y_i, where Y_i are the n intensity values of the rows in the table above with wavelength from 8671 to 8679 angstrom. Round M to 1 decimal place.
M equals 40.9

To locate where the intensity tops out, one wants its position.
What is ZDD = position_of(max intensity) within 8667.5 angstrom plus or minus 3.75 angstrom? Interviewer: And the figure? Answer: 8670.5 angstrom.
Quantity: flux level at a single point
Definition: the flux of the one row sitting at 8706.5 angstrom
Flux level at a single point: 43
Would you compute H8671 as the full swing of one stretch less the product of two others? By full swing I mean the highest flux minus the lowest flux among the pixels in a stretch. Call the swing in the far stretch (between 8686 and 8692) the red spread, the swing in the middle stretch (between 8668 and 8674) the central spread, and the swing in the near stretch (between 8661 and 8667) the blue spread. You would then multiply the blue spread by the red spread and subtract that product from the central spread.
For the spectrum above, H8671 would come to 2.1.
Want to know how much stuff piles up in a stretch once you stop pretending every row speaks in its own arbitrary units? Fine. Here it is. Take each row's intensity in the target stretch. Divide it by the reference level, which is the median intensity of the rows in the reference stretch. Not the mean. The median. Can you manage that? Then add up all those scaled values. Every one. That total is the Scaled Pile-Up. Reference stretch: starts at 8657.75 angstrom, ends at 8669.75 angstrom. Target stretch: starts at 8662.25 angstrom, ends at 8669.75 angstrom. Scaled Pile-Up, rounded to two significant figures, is 5.0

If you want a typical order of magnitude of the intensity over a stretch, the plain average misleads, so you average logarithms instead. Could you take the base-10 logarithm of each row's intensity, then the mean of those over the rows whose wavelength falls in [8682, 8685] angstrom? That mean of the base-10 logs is 1.62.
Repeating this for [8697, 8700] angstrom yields 1.63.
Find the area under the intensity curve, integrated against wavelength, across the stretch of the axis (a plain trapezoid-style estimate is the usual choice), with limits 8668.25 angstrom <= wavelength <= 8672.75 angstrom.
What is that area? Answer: 176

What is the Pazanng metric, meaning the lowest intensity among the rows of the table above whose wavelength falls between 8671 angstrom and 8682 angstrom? 40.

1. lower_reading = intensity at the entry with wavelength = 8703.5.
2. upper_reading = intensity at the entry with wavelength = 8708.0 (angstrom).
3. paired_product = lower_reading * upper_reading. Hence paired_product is 1849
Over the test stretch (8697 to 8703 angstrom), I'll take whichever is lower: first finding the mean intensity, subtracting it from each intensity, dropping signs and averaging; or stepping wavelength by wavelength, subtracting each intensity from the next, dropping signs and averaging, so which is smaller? 0.0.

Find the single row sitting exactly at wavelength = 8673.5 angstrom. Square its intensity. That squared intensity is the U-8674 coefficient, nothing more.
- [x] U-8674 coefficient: 1648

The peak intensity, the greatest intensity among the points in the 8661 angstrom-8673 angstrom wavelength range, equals 40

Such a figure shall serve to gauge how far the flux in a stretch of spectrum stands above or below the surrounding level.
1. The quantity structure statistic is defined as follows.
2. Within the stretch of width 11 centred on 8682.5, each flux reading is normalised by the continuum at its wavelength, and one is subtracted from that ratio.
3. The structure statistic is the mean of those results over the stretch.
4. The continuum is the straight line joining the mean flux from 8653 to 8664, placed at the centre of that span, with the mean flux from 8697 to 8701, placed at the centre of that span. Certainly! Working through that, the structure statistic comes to 0.015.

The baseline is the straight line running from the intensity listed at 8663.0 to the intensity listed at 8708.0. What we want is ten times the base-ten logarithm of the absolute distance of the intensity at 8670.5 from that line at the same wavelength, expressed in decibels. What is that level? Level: 1.1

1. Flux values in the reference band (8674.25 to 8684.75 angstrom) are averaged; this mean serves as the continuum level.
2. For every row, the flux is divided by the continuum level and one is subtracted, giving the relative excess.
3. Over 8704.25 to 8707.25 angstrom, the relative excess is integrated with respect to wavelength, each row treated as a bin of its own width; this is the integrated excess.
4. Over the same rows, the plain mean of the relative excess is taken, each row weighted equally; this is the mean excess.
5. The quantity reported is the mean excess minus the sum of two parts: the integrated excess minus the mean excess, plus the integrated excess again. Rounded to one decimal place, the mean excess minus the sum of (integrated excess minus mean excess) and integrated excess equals -0.1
